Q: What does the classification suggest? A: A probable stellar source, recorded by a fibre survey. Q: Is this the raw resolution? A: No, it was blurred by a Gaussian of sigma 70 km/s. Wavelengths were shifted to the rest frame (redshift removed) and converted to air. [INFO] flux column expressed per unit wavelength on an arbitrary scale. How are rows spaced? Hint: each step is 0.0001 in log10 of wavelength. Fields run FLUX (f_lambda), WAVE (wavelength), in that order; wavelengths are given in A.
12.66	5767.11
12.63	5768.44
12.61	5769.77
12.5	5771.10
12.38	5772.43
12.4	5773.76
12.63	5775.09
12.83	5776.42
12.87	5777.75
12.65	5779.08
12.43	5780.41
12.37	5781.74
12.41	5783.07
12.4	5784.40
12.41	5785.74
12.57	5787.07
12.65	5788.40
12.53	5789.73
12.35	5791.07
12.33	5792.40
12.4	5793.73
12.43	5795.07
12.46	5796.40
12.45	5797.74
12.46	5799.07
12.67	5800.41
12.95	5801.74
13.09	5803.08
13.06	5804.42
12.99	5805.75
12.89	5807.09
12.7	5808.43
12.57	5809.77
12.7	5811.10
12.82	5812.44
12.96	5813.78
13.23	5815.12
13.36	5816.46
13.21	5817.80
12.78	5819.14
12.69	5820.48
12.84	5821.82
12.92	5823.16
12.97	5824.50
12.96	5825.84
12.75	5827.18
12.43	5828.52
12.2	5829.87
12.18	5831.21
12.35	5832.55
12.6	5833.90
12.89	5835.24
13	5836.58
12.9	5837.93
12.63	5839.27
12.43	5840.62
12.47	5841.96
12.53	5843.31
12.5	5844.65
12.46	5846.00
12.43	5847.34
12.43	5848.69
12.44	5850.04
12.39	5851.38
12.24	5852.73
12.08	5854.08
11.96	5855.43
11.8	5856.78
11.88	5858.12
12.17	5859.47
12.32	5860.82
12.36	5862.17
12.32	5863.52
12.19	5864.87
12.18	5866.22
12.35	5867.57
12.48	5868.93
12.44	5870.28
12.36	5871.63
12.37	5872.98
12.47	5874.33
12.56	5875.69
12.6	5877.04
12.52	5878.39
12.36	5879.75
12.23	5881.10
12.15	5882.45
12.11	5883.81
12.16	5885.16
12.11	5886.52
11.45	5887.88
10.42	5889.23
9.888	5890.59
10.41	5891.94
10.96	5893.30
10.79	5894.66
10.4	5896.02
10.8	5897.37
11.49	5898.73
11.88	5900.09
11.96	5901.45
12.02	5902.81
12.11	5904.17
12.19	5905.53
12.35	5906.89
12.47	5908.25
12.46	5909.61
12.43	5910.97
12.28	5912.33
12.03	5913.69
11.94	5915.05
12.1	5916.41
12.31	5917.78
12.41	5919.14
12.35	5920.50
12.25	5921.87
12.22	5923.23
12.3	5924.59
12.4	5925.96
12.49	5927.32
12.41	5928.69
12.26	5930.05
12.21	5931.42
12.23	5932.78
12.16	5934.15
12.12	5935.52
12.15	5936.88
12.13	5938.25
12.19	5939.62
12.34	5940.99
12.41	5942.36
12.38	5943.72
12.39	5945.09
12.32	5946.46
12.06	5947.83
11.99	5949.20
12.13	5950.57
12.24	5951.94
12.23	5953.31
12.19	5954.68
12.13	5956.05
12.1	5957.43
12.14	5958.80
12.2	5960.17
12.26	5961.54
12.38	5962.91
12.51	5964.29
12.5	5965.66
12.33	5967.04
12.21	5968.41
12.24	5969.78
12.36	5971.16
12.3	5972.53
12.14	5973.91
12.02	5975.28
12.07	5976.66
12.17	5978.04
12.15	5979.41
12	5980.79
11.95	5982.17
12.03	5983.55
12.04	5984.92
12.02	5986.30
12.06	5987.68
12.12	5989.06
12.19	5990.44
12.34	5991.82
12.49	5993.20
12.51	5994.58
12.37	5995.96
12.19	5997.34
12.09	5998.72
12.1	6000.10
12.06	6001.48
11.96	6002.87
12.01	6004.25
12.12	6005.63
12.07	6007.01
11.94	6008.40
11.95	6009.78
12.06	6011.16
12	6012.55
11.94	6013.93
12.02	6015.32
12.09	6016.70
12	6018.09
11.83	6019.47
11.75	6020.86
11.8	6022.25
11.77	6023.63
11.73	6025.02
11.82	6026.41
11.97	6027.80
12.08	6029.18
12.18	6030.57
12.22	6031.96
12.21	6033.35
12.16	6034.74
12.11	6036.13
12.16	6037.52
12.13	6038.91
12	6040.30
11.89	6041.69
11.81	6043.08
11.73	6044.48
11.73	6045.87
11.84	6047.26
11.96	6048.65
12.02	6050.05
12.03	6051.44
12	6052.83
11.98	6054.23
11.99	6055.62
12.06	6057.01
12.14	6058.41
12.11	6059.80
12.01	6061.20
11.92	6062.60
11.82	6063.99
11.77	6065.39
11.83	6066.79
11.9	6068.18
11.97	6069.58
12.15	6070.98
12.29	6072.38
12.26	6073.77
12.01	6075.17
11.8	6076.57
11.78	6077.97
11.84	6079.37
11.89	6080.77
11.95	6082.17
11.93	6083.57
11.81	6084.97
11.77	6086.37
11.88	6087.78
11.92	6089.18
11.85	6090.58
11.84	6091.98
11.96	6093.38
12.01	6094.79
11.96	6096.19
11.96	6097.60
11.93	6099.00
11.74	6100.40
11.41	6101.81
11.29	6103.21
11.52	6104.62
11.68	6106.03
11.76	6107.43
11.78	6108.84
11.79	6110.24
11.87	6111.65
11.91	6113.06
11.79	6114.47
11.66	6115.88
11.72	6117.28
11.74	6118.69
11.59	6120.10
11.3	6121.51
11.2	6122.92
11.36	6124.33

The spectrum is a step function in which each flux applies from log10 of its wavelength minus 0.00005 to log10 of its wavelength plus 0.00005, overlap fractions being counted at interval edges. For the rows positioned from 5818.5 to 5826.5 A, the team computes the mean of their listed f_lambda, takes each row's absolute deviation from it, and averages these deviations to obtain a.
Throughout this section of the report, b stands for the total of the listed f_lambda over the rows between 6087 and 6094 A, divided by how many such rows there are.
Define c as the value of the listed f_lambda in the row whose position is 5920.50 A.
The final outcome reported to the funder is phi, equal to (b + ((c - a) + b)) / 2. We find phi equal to 18.0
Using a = 0.09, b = 11.9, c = 12.35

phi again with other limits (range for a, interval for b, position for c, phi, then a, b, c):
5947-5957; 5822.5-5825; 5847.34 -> 19.1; 0.07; 12.9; 12.43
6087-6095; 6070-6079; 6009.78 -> 18.0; 0.05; 12.0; 11.95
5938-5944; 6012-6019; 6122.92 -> 17.6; 0.10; 12.0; 11.2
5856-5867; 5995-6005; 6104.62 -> 17.8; 0.16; 12.1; 11.52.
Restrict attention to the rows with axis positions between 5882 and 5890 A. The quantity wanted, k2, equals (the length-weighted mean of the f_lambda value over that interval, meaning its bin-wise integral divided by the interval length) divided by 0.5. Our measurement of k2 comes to 23.4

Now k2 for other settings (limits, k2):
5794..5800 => 24.9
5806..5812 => 25.5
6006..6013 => 24.0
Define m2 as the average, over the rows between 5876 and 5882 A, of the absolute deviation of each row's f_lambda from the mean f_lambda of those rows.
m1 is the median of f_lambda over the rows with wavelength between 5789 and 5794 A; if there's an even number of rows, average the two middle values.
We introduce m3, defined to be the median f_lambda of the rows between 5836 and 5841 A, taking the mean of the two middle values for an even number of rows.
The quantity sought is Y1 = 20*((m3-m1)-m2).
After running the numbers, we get 5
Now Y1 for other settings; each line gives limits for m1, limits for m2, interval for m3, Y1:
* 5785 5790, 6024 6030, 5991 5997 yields -5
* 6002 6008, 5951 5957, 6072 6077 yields 1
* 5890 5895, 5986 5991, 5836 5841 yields 42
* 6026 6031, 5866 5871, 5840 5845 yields 7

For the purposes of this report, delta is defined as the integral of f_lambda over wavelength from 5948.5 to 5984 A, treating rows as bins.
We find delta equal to 433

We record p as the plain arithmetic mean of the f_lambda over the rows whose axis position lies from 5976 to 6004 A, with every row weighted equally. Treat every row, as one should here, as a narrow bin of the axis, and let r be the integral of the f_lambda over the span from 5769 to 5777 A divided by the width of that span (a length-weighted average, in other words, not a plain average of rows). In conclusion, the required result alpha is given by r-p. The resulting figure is 0.40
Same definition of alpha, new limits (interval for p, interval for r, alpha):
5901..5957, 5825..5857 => 0.23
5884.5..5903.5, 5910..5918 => 0.99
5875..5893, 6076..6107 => 0.04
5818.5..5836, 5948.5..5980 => -0.44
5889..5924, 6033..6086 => 0.24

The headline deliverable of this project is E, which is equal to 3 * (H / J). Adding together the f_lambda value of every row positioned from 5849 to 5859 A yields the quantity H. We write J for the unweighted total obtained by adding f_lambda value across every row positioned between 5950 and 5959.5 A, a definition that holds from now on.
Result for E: 2.99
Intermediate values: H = 84.8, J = 85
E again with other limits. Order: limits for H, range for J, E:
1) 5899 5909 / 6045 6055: 3.05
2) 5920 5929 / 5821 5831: 2.91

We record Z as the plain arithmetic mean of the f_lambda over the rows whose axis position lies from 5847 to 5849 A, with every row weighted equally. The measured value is 12.4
